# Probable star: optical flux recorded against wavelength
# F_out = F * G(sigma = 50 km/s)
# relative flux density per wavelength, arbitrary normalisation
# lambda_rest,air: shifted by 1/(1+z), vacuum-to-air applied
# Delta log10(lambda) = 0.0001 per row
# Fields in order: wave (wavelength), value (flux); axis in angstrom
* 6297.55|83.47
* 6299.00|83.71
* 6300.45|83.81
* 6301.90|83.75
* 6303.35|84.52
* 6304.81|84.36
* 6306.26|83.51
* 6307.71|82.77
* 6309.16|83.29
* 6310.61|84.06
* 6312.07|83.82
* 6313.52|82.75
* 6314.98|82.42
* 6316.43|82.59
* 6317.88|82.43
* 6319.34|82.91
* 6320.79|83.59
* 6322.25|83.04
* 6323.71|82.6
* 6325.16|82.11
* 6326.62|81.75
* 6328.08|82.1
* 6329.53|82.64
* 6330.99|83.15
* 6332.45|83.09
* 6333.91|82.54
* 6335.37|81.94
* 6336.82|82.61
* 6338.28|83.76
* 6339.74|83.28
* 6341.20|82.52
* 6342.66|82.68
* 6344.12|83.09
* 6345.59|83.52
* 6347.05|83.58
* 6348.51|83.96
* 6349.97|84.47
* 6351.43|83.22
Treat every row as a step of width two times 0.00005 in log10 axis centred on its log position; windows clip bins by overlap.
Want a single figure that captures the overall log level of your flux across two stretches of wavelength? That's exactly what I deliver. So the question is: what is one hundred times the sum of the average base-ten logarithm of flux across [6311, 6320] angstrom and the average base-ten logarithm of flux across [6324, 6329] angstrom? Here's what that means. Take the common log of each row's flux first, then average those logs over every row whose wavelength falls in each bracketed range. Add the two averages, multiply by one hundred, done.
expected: 383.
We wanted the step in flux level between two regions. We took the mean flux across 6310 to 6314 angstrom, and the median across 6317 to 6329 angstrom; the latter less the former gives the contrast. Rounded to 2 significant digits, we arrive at -1.0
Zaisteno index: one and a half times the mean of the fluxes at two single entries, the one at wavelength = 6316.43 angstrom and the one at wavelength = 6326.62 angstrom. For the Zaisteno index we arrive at 123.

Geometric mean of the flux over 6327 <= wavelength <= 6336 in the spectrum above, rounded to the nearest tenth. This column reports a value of 82.6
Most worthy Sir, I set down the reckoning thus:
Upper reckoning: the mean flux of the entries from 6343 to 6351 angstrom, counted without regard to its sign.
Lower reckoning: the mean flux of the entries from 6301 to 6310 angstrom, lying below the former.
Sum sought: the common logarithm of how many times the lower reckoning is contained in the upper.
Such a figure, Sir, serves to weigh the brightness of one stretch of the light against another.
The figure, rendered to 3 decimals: 0.000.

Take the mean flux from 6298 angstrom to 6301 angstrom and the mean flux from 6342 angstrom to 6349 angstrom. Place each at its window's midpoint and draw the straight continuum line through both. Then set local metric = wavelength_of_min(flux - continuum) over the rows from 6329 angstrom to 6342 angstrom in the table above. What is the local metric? 6335.37 angstrom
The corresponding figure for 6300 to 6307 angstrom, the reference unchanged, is 6306.26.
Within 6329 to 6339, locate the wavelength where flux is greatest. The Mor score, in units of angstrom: 6338.28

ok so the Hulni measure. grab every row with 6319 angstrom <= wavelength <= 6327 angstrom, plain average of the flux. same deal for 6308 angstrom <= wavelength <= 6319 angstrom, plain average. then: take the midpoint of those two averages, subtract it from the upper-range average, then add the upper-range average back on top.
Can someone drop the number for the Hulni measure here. 82.5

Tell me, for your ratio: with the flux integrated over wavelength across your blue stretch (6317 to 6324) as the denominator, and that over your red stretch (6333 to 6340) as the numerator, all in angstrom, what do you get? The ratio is 1.00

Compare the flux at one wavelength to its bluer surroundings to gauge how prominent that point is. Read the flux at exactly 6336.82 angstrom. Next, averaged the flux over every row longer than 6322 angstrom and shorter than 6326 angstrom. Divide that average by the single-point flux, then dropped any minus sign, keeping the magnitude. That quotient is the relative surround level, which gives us 1.00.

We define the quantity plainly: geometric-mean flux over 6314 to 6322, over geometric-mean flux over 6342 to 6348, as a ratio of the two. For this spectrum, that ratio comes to 0.99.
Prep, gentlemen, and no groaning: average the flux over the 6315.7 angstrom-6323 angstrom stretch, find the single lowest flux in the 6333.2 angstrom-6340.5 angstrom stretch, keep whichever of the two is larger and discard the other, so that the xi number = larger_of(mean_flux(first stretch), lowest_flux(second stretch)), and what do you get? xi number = 82.9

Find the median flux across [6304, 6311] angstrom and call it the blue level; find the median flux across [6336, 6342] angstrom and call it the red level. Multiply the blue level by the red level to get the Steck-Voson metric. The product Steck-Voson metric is 6927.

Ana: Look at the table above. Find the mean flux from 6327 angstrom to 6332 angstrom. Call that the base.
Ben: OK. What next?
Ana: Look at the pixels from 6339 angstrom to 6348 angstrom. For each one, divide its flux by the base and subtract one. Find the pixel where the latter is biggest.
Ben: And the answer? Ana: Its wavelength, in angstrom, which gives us 6347.05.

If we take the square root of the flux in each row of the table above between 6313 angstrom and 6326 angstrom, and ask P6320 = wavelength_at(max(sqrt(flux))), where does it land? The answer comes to 6320.79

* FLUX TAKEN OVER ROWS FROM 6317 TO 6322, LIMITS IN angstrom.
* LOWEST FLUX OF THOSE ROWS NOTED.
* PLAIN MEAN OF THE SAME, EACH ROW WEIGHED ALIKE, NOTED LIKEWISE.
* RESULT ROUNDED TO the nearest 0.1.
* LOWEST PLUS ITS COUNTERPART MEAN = 165.4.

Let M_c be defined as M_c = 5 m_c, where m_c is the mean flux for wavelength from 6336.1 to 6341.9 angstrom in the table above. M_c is 415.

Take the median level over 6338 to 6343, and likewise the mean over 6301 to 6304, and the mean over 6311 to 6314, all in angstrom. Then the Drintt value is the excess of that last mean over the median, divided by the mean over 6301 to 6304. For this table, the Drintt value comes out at 0.004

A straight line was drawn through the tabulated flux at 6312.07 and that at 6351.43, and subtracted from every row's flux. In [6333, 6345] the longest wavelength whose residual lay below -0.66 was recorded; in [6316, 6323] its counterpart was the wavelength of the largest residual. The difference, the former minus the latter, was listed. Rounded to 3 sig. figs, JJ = 21.9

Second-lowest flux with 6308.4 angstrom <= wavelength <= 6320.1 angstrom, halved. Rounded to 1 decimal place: 41.2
